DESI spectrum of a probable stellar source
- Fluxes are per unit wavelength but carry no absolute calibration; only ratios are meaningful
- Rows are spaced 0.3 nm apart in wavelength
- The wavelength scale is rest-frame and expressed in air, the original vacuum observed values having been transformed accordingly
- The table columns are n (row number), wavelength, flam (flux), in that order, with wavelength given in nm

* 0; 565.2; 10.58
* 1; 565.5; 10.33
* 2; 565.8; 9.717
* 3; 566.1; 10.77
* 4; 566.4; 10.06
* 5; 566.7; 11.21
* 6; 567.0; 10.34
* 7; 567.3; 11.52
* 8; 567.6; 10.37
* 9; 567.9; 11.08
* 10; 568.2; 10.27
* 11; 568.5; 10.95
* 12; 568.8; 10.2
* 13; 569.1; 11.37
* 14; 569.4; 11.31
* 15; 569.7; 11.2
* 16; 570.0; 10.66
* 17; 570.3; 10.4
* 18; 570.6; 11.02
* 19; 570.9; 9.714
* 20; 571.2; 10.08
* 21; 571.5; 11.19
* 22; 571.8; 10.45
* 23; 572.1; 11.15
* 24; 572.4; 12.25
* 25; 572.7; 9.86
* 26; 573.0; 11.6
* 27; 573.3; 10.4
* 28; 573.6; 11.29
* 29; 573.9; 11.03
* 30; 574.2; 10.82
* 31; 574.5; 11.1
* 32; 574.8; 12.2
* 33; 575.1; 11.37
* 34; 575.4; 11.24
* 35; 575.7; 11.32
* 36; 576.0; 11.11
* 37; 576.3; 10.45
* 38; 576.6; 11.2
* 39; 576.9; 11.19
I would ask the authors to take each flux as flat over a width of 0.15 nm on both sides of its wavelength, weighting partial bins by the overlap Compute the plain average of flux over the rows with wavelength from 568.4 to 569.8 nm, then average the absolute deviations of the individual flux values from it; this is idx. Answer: 0.34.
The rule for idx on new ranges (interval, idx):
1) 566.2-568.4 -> 0.49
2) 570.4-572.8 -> 0.69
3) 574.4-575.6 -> 0.36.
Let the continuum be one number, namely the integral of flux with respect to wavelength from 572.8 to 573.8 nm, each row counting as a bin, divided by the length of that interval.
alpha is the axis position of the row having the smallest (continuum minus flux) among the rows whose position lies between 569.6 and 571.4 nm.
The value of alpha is 569.7 nm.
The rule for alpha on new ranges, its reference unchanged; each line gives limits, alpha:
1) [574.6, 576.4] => 574.8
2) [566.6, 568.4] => 567.3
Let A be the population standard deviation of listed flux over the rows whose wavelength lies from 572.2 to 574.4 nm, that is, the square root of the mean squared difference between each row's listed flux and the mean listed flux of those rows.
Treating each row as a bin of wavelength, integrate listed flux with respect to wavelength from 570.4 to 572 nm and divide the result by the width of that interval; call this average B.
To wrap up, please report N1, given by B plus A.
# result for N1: 11.2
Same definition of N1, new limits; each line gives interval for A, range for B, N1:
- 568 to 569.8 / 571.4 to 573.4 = 11.5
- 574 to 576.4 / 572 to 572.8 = 11.6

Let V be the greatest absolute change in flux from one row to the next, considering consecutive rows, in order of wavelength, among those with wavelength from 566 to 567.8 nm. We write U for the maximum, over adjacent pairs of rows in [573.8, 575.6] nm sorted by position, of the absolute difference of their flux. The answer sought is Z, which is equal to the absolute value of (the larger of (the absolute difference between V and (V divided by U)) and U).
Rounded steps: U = 1.10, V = 1.18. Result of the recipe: 1.10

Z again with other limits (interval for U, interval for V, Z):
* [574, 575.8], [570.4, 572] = 1.10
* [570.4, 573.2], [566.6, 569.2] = 2.39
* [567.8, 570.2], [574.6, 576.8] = 1.17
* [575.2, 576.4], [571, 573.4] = 1.23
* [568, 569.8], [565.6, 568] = 1.17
